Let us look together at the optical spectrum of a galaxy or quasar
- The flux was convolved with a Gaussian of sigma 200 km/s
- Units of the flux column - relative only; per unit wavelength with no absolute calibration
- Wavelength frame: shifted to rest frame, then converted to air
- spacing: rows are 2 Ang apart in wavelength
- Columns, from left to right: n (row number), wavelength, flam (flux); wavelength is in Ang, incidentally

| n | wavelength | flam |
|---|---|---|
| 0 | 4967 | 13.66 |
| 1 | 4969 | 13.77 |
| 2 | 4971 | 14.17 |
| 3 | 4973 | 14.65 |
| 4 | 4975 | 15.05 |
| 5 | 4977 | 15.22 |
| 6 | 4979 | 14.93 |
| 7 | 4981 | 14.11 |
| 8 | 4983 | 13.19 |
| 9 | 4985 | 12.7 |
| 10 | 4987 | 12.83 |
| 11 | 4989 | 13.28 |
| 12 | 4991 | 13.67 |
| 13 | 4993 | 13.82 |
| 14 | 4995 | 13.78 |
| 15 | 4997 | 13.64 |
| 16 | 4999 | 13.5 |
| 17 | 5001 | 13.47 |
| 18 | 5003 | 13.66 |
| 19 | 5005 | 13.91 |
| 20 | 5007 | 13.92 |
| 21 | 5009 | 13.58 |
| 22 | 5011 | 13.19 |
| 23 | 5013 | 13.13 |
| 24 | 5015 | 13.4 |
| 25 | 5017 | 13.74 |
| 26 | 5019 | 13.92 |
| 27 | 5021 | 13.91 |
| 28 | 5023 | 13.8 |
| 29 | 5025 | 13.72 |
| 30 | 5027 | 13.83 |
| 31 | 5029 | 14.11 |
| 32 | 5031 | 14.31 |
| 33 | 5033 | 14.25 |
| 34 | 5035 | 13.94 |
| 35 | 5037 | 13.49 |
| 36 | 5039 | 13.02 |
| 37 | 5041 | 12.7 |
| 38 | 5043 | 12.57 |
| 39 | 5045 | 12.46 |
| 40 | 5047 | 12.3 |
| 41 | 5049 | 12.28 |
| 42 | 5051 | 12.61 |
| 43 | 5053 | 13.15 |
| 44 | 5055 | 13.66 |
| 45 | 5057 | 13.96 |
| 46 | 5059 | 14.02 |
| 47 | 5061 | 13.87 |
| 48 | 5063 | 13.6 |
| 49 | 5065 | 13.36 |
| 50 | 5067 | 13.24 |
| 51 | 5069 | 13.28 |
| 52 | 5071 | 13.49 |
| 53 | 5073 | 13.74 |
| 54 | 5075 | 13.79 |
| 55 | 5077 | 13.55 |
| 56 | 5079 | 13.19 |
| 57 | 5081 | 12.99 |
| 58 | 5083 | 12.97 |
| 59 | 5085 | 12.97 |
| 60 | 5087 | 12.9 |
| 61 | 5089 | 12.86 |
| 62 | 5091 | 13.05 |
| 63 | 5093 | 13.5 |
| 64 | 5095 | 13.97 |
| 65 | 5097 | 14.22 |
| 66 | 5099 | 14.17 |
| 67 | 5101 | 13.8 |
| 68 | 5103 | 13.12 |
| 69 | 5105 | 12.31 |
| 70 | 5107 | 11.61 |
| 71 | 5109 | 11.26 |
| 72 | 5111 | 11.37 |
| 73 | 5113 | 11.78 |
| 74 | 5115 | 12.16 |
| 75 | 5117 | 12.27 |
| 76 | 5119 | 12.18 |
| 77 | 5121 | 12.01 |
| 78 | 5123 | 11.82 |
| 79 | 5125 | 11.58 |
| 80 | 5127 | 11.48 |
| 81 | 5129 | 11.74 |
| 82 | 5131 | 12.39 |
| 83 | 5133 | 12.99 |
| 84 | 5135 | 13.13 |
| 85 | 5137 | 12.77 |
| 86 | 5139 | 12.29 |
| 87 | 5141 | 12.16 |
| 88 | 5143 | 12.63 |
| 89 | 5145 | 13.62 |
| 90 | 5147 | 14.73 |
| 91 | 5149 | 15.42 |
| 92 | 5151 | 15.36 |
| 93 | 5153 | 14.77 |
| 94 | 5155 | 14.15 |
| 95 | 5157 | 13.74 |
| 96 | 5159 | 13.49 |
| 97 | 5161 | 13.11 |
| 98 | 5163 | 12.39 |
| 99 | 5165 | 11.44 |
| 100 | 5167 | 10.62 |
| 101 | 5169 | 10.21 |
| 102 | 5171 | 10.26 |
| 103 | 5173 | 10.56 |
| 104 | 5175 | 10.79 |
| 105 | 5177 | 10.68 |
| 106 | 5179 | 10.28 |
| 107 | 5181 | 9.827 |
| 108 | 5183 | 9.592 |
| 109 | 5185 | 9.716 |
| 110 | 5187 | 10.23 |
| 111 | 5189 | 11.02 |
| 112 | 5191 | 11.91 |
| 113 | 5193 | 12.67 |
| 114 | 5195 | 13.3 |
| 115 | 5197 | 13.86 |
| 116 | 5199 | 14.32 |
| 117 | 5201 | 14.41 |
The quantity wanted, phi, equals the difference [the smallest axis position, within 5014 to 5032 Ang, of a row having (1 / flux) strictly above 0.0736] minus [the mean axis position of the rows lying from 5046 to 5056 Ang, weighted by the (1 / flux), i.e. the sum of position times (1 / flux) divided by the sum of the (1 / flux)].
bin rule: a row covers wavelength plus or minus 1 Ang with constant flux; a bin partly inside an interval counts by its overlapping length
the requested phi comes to -35.9 Ang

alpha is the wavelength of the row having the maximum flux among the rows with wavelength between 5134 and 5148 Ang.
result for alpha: 5147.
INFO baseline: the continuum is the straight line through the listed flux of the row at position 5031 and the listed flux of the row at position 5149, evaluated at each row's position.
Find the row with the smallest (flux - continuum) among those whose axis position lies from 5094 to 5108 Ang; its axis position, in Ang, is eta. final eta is 5107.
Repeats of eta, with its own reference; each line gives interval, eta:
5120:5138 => 5127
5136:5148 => 5141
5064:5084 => 5083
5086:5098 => 5089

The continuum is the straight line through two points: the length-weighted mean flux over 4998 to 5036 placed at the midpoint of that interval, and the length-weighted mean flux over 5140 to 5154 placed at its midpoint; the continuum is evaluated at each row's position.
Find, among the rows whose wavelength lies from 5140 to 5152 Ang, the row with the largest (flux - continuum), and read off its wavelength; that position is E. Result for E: 5149 Ang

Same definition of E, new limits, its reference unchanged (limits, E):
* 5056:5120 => 5097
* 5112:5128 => 5117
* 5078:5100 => 5097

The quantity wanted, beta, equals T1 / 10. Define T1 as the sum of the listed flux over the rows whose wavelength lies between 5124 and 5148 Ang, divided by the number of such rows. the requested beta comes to 1.26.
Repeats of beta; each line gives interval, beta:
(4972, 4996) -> 1.39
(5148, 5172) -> 1.29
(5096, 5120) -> 1.25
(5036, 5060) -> 1.30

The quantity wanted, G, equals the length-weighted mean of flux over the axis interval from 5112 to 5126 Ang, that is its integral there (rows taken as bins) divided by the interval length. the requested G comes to 12.0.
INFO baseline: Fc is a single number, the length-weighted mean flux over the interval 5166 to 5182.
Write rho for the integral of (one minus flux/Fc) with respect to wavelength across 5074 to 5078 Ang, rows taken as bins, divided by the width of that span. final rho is -0.31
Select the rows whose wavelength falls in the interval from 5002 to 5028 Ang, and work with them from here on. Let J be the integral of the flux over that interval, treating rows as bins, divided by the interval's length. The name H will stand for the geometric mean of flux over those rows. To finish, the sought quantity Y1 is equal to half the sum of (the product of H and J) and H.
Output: 100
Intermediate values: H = 13.7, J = 13.7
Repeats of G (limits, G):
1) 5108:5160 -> 12.8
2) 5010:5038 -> 13.8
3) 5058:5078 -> 13.6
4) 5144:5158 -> 14.5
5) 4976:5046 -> 13.6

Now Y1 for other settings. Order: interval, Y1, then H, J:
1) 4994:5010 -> 100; 13.7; 13.7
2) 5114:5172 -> 86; 12.6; 12.7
